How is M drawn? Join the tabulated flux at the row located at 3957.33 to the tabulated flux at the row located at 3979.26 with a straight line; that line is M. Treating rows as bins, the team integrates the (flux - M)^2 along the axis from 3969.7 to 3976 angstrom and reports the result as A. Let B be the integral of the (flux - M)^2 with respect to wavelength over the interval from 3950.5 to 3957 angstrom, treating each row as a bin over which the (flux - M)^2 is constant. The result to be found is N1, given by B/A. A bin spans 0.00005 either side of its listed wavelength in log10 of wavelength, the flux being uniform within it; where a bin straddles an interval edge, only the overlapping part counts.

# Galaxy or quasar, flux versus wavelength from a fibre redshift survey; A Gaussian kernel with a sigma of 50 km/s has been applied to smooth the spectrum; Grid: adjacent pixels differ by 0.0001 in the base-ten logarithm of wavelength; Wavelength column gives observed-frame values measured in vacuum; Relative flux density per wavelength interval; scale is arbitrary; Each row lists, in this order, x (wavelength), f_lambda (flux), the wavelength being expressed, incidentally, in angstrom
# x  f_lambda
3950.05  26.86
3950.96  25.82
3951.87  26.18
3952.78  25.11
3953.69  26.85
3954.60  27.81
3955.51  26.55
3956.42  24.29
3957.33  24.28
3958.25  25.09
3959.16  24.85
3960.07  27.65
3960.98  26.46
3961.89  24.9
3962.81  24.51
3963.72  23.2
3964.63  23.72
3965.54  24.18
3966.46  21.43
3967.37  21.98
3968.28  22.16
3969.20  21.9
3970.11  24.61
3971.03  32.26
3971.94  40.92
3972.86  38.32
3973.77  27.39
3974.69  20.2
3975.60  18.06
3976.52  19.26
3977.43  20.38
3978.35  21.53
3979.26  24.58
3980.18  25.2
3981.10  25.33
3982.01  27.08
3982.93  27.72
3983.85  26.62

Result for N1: 0.1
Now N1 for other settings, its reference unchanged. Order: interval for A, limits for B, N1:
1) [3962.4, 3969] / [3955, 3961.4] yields 0.9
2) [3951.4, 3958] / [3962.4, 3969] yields 0.8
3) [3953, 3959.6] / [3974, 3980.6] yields 4.5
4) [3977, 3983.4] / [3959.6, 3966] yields 0.4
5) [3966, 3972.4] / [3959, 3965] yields 0.1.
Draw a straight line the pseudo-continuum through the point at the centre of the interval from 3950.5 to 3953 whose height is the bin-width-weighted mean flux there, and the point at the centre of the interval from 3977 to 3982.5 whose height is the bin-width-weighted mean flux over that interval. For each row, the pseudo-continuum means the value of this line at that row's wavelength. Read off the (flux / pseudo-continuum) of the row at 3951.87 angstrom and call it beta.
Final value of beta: 1.02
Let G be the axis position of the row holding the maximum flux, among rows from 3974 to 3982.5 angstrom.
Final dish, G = 3982.01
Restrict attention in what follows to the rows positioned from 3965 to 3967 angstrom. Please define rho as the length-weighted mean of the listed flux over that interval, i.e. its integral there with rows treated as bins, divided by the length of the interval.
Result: 22.8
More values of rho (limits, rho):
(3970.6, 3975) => 32.2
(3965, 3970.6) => 22.8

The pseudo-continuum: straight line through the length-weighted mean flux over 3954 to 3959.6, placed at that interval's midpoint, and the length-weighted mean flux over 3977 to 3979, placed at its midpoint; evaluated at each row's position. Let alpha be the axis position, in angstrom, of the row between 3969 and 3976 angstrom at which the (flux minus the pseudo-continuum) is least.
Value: 3975.60 angstrom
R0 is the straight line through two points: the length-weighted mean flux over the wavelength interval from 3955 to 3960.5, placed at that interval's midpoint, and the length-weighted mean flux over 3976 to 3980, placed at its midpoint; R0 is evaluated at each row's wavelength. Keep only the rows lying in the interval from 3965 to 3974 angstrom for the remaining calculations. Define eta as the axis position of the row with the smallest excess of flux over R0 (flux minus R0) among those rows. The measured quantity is 3966.46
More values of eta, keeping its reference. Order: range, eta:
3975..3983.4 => 3975.60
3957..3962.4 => 3957.33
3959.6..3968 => 3966.46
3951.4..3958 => 3956.42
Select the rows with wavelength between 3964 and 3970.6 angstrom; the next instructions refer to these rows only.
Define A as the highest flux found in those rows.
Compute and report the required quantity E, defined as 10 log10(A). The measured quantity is 13.9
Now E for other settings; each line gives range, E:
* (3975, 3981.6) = 14.0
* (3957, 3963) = 14.4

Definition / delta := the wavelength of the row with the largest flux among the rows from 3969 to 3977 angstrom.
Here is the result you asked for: 3971.94 angstrom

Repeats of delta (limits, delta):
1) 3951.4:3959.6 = 3954.60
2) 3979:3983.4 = 3982.93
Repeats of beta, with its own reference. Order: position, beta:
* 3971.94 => 1.67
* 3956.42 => 0.95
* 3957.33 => 0.96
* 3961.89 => 0.99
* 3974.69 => 0.83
